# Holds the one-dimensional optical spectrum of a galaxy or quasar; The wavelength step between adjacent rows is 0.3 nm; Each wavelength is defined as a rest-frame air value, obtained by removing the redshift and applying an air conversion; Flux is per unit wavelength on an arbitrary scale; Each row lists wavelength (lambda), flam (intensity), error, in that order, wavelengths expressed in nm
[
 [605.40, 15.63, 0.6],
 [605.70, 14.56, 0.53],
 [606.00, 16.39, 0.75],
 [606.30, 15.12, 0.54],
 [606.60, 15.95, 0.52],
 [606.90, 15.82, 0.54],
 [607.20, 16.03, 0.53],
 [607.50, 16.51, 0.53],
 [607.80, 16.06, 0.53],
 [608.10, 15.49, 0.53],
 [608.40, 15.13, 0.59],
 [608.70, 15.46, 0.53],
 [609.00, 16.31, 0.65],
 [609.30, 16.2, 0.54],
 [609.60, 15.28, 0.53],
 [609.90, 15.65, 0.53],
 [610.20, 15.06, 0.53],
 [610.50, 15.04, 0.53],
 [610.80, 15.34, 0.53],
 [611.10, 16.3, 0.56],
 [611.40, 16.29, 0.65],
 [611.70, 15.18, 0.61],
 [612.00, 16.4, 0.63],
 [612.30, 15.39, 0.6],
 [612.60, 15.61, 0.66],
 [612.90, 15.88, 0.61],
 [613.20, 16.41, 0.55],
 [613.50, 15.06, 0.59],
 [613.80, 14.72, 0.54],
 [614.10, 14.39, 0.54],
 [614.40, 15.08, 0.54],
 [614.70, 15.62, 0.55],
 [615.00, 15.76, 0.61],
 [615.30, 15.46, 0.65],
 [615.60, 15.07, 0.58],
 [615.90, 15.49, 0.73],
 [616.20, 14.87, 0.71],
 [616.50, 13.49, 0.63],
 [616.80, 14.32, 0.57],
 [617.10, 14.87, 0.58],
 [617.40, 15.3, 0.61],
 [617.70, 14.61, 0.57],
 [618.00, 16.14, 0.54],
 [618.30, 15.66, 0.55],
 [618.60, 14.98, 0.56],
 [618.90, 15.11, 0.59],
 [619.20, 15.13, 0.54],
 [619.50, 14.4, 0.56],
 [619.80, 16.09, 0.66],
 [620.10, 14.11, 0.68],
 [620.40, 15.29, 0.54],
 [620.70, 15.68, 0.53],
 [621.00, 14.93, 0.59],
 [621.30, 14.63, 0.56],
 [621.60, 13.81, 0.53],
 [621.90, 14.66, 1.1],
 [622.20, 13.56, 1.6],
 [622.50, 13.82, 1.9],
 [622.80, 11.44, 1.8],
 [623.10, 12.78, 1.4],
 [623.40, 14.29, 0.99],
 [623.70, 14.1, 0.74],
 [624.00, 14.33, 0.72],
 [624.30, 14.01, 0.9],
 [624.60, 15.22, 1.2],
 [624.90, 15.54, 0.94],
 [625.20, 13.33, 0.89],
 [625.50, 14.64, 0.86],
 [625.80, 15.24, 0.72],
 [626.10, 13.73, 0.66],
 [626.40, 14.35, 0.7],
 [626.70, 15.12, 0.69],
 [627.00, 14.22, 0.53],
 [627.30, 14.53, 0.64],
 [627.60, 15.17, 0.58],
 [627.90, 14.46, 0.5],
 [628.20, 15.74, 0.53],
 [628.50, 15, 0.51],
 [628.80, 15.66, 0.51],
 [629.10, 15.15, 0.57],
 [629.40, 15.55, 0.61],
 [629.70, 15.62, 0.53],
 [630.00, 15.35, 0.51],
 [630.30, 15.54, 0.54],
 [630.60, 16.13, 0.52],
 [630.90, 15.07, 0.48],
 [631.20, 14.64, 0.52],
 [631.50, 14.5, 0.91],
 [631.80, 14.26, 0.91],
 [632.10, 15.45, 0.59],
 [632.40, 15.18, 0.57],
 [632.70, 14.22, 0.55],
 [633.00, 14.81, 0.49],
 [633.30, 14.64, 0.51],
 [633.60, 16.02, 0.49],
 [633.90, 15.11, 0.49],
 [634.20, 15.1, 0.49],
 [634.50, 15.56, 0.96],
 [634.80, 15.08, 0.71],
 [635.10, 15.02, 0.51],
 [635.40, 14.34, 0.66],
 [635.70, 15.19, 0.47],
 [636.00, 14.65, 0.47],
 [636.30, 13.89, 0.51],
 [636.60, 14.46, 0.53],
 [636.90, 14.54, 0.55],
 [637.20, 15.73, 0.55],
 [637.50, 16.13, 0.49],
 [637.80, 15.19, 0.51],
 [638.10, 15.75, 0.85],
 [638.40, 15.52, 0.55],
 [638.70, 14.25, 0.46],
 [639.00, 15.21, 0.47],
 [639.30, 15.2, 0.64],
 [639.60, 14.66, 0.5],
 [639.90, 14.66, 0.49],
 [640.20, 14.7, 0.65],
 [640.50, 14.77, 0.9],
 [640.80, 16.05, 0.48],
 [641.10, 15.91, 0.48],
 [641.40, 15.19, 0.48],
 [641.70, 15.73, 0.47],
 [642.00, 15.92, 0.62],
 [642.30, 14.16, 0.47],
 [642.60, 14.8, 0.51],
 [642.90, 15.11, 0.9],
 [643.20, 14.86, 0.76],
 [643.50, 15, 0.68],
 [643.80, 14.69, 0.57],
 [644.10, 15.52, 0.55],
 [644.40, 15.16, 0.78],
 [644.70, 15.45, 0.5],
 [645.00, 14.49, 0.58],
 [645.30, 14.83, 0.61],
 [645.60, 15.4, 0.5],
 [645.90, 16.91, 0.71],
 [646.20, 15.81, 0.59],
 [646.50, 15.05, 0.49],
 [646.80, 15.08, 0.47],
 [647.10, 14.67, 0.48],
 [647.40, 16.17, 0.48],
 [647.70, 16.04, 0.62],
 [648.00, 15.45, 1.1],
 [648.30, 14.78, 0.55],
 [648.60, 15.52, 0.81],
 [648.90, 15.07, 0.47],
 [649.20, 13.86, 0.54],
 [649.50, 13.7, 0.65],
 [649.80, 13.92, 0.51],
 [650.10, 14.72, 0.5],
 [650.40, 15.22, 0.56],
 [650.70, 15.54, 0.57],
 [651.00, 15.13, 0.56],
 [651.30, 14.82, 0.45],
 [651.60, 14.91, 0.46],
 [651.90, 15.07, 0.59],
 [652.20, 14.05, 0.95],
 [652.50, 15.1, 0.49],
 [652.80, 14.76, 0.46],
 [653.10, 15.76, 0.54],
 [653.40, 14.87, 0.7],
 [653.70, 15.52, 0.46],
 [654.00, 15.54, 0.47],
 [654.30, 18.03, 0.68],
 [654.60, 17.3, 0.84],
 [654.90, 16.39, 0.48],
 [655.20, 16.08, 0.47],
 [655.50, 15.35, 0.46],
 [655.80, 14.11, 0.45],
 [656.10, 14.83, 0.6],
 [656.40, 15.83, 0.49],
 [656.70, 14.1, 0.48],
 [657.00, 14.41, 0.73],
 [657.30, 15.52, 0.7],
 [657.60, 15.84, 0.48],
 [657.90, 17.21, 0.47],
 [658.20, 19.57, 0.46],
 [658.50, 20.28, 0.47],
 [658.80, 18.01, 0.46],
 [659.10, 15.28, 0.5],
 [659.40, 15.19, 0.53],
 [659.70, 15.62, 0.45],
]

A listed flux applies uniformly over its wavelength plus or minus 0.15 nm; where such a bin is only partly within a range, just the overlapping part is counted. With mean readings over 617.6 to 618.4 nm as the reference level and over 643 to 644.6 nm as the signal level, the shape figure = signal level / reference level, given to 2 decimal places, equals 0.97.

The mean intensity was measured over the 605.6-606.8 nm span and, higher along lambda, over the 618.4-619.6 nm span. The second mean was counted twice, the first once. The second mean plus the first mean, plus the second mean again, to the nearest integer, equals 45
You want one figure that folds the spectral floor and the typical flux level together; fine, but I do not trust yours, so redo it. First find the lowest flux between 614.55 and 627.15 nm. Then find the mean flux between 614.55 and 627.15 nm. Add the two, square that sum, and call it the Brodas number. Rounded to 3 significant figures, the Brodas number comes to 681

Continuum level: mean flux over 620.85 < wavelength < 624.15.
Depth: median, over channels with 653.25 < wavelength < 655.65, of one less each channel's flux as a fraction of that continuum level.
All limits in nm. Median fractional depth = -0.14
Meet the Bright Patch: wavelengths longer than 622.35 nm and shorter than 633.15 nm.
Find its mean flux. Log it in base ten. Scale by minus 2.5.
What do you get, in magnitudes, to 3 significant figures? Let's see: -2.92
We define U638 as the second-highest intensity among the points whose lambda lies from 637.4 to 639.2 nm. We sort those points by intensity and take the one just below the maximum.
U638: 15.75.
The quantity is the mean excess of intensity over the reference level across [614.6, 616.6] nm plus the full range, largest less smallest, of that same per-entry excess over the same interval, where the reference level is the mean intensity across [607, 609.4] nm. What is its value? 1.5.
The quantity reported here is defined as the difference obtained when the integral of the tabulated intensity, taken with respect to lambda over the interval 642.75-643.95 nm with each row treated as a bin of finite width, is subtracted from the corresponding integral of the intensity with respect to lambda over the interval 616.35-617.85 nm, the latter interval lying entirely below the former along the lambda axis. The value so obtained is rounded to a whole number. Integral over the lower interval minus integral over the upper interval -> 4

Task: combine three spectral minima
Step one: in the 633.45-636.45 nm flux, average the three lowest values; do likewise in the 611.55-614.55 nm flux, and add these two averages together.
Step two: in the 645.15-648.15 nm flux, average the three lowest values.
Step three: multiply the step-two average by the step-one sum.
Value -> 431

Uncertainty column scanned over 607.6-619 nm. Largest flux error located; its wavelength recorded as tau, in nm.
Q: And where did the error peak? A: 615.90 nm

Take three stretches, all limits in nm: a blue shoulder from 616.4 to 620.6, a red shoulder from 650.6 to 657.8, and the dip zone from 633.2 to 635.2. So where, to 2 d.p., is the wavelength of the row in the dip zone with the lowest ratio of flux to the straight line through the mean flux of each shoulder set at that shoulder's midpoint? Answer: 633.30 nm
